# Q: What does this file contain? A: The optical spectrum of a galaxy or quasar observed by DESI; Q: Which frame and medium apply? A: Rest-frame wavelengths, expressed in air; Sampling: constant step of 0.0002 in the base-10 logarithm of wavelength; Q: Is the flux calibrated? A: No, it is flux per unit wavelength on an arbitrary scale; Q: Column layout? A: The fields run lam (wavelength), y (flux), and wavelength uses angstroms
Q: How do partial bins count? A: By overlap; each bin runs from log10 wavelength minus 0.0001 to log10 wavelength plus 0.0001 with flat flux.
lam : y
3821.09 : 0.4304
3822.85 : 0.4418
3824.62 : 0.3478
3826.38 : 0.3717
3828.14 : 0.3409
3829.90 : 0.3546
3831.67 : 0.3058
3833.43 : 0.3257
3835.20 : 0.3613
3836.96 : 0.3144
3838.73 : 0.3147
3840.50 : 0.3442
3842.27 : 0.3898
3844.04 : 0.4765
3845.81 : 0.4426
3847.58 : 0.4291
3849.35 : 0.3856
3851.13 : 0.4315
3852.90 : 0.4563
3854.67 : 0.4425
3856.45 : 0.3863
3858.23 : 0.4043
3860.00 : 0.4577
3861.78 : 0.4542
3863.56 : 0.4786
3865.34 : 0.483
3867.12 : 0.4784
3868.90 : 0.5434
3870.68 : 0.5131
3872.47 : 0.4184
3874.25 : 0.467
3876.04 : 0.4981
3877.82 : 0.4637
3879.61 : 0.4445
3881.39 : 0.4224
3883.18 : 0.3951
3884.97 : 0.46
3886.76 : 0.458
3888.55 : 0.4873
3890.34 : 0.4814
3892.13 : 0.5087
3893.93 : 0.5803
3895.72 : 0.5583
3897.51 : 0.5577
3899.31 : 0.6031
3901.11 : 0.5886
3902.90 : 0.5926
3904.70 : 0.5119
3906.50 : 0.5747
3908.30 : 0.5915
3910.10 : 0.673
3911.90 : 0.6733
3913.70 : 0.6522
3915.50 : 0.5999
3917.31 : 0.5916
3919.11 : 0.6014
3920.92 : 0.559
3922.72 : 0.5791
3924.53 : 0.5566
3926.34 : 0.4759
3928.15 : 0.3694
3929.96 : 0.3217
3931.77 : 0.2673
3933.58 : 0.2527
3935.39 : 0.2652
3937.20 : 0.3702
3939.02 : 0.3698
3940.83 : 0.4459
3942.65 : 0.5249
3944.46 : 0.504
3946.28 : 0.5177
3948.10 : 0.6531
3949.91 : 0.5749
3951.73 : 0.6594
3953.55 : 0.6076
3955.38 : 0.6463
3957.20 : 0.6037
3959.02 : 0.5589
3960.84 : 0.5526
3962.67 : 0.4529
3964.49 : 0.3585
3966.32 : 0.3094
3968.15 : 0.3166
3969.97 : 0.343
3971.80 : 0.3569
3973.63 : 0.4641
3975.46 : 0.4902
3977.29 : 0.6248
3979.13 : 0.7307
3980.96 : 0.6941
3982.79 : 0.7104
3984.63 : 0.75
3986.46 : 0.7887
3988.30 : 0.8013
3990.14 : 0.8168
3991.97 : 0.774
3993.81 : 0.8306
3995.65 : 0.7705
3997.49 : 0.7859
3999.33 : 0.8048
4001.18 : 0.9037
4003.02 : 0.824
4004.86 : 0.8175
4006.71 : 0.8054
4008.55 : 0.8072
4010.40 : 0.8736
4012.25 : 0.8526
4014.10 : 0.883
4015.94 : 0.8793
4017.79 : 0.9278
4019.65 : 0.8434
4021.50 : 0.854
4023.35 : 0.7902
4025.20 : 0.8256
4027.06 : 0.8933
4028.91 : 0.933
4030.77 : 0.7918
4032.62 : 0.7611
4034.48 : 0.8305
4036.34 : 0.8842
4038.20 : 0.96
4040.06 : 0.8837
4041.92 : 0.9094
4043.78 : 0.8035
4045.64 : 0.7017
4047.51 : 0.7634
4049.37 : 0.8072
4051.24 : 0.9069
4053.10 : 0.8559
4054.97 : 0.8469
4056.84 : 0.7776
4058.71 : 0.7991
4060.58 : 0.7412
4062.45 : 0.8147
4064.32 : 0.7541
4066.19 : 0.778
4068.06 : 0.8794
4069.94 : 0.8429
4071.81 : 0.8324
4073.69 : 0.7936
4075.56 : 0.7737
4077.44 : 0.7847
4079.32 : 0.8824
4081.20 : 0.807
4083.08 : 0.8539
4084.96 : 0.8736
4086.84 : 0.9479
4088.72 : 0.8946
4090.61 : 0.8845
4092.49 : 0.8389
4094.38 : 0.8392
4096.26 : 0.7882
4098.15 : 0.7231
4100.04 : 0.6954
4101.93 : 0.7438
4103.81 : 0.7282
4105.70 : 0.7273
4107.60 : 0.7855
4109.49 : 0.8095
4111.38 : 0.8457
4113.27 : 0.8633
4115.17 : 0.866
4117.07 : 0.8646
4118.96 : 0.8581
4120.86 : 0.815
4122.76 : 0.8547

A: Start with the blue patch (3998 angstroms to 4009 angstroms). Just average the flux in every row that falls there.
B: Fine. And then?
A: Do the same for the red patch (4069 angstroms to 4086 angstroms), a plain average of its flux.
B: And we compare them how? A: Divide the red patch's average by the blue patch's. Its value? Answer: 1.00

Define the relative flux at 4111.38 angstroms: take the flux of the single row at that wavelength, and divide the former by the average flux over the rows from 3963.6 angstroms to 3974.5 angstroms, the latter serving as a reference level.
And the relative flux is 2.4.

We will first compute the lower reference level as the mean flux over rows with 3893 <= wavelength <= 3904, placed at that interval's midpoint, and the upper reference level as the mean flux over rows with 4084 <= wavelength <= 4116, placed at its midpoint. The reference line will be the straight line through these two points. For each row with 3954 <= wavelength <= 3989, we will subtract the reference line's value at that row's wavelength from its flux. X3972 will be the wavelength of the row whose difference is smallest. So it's 3966.32 angstroms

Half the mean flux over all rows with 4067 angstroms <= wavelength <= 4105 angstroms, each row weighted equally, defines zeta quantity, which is 0.41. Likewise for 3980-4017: 0.40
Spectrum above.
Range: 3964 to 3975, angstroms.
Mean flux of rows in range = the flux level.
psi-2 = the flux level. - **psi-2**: 0.36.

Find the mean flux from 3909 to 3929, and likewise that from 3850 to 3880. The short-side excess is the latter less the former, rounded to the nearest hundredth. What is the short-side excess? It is -0.12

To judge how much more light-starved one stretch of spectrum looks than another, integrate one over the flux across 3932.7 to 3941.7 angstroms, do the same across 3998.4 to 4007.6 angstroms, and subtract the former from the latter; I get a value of -17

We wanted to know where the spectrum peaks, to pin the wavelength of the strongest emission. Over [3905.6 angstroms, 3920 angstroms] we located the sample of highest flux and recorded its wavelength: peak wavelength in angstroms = 3911.90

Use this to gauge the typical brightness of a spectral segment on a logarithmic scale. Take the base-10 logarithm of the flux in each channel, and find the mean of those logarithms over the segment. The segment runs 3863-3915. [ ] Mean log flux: -0.29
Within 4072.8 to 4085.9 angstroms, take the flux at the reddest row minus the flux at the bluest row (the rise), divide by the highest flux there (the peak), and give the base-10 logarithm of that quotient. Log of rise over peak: -1.0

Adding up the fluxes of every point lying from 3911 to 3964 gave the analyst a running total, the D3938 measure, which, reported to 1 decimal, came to 14.8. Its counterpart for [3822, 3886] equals 15.0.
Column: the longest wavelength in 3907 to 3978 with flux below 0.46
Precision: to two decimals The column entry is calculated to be 3971.80 angstroms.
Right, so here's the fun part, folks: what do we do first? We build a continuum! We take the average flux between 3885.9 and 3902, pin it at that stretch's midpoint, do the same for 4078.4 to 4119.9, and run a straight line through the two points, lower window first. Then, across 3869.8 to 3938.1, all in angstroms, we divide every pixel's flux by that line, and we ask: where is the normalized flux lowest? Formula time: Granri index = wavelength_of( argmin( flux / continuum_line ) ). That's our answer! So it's 3933.58 angstroms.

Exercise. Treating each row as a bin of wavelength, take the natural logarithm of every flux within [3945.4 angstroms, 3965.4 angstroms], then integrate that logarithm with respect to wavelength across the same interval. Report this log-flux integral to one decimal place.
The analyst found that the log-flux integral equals -11.8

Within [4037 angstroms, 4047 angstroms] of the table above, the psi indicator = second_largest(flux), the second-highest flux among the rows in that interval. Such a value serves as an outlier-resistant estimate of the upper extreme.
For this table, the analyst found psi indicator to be 0.9094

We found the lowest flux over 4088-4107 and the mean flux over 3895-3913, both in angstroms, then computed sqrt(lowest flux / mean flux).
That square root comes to 1.08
